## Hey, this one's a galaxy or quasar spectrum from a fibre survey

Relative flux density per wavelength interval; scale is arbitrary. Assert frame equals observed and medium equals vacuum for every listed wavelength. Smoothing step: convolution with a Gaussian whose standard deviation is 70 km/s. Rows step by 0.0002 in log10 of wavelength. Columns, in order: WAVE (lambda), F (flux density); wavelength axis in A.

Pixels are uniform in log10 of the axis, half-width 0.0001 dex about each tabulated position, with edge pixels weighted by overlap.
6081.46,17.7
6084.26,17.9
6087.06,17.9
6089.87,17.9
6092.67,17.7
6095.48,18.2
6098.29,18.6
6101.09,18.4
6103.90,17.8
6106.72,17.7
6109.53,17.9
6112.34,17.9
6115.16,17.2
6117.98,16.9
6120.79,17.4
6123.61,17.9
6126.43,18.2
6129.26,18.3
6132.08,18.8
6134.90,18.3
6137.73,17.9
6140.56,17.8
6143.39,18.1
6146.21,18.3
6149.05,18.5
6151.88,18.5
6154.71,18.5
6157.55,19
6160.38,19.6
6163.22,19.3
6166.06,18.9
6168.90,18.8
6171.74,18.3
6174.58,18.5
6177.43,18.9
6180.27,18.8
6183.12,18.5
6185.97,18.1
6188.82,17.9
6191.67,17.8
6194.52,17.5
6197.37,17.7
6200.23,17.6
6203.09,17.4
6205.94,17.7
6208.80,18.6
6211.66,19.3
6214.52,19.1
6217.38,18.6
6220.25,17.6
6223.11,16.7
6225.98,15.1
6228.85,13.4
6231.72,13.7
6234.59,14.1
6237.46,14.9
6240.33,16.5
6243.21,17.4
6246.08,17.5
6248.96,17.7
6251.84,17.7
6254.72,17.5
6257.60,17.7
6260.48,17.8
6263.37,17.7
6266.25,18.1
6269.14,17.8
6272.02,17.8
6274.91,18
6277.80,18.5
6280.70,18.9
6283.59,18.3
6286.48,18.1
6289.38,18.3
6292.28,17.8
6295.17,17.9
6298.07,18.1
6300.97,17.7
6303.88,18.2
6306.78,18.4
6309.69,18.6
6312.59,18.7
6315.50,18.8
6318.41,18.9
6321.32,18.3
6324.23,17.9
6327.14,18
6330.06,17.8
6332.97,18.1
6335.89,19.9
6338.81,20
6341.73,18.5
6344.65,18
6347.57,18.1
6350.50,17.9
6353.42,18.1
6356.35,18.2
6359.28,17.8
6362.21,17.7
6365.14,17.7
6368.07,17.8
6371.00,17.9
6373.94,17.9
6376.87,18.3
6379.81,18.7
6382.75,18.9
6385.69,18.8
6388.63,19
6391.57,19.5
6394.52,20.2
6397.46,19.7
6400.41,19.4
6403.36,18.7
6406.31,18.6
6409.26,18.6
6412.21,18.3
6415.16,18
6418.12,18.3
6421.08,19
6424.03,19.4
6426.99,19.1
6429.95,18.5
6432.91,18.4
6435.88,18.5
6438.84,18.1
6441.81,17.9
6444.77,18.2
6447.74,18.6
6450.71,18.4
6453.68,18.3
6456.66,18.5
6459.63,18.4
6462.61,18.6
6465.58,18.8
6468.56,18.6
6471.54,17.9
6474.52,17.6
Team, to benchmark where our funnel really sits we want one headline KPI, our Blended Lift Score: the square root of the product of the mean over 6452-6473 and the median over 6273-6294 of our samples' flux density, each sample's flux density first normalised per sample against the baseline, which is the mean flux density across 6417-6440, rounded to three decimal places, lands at 0.984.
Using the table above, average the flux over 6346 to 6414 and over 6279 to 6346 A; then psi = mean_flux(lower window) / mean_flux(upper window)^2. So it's 0.0537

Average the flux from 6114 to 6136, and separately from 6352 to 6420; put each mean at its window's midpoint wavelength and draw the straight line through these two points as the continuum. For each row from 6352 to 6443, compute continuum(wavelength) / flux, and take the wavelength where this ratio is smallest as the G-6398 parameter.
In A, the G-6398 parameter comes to 6394.52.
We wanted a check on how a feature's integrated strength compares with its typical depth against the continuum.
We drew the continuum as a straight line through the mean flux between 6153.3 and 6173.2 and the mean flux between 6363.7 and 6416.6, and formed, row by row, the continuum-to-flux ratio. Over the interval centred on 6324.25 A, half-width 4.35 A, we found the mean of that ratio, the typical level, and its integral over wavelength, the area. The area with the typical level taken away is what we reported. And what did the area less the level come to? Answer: 8.0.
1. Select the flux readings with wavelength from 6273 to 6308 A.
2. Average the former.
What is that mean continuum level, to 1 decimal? 18.2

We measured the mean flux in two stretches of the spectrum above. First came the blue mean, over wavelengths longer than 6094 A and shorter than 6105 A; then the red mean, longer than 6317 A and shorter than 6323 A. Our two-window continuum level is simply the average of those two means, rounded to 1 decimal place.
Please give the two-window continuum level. 18.4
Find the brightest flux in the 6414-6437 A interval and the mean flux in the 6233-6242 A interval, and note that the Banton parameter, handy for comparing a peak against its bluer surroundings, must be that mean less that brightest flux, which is -4.2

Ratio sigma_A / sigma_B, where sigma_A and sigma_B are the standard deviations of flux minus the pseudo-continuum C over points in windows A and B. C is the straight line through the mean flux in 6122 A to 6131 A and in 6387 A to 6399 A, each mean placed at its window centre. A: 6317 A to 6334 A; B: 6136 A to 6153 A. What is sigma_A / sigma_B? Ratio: 1.5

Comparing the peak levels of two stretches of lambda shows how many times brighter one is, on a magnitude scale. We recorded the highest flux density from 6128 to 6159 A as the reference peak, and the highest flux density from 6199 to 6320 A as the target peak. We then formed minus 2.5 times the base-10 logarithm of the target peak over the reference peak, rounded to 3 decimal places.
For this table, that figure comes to -0.017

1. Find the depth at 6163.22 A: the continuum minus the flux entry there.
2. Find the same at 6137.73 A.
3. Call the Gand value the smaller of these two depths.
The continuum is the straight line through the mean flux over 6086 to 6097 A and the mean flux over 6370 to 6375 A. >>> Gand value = -1.4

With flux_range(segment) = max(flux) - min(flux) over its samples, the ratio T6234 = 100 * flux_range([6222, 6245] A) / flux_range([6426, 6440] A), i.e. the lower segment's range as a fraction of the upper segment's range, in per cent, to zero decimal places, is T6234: 400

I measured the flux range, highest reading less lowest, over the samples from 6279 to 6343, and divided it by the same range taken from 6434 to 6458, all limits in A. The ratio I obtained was 3.3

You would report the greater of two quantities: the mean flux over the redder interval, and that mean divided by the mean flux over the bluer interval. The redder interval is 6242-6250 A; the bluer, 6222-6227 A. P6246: 17.5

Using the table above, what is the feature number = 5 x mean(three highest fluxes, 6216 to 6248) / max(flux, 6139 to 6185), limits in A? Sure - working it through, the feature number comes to 4.6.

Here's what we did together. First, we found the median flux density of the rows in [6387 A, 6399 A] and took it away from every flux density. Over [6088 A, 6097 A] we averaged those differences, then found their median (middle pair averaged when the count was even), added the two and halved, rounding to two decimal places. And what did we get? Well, -1.68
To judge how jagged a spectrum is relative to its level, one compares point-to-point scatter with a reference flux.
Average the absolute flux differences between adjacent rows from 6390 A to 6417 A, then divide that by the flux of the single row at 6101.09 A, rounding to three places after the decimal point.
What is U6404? 0.020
